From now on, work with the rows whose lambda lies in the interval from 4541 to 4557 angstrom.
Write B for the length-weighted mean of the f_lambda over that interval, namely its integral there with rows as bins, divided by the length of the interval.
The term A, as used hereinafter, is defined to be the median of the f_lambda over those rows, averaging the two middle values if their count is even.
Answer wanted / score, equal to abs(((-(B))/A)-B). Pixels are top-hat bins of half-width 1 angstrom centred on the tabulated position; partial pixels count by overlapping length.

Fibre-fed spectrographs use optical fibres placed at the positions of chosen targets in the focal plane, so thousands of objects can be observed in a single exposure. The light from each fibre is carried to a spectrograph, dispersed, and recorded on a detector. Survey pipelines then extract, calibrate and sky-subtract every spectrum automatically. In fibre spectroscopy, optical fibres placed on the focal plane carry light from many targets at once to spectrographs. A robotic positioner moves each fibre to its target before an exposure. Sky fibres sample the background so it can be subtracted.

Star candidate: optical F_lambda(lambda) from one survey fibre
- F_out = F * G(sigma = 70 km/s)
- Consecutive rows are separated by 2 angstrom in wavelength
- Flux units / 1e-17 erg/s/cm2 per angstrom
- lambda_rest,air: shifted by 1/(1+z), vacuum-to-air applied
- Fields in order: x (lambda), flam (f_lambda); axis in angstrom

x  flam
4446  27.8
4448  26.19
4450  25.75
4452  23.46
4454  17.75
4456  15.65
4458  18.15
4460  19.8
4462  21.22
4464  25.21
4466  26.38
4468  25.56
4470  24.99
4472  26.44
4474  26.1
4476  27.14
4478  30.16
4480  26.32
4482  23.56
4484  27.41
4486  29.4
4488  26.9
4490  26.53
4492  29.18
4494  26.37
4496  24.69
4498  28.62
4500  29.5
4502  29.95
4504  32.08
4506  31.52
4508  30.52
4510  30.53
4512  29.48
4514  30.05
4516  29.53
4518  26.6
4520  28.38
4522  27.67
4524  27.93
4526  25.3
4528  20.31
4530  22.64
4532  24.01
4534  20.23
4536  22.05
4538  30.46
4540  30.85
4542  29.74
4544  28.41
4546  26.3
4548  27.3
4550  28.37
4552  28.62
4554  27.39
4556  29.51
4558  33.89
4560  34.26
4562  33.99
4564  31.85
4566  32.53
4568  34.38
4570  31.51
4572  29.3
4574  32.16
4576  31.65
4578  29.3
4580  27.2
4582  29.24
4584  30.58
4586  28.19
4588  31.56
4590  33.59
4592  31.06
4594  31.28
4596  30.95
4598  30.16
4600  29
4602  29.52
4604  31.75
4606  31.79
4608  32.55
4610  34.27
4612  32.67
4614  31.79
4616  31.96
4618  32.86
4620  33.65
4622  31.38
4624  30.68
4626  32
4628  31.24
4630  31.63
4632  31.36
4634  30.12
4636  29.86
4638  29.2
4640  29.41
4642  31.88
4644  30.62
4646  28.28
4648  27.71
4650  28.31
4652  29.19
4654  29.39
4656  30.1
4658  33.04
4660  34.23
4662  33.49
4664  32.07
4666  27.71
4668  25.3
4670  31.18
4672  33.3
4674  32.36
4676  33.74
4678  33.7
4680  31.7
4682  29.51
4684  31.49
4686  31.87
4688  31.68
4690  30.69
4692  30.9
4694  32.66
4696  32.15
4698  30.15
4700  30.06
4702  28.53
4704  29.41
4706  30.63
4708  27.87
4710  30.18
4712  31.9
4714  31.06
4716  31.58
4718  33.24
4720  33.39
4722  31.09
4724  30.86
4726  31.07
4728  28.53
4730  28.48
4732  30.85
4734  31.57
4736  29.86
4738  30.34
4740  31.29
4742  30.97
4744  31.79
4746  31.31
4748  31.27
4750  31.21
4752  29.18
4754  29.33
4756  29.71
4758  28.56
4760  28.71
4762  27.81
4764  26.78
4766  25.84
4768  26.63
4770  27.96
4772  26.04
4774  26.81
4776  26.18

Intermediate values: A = 28.4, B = 28.2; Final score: 29.2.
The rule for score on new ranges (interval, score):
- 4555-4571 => 33.7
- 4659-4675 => 32.2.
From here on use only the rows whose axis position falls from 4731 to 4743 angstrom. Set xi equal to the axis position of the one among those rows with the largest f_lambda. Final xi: 4734 angstrom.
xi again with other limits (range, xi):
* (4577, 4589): 4588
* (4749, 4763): 4750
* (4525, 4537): 4526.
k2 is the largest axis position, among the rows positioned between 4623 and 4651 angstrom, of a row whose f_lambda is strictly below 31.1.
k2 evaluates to 4650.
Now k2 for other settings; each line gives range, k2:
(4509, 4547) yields 4546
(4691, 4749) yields 4742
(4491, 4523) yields 4522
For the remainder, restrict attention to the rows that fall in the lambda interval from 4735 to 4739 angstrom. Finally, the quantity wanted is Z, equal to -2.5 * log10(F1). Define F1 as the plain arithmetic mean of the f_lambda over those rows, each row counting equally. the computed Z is -3.70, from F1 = 30.1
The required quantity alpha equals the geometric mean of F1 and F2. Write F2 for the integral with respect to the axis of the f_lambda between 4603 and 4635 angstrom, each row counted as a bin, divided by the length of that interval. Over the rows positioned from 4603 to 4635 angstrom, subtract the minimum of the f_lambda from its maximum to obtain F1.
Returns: 11.5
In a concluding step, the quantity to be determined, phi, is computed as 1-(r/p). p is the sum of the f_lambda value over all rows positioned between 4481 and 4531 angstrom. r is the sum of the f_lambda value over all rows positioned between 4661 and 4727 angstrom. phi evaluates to -0.5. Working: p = 695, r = 1027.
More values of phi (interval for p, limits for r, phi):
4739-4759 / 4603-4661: -2.0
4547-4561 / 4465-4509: -1.9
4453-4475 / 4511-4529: 0.0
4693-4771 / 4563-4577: 0.8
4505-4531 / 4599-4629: -0.3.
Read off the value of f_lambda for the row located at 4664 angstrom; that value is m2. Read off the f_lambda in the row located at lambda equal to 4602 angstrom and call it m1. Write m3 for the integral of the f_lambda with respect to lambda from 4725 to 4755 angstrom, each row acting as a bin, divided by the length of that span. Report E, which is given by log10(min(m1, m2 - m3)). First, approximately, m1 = 29.52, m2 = 32.07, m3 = 30.5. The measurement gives 0.2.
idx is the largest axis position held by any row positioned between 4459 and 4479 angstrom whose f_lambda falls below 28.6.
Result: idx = 4476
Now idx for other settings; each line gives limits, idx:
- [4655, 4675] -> 4668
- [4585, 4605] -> 4586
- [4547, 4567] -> 4554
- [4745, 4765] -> 4764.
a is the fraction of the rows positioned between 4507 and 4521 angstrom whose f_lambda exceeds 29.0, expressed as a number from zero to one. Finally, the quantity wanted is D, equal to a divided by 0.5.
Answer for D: 1.4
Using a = 0.71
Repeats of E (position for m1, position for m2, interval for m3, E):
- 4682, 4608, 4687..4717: 0.3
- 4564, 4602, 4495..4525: -0.4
